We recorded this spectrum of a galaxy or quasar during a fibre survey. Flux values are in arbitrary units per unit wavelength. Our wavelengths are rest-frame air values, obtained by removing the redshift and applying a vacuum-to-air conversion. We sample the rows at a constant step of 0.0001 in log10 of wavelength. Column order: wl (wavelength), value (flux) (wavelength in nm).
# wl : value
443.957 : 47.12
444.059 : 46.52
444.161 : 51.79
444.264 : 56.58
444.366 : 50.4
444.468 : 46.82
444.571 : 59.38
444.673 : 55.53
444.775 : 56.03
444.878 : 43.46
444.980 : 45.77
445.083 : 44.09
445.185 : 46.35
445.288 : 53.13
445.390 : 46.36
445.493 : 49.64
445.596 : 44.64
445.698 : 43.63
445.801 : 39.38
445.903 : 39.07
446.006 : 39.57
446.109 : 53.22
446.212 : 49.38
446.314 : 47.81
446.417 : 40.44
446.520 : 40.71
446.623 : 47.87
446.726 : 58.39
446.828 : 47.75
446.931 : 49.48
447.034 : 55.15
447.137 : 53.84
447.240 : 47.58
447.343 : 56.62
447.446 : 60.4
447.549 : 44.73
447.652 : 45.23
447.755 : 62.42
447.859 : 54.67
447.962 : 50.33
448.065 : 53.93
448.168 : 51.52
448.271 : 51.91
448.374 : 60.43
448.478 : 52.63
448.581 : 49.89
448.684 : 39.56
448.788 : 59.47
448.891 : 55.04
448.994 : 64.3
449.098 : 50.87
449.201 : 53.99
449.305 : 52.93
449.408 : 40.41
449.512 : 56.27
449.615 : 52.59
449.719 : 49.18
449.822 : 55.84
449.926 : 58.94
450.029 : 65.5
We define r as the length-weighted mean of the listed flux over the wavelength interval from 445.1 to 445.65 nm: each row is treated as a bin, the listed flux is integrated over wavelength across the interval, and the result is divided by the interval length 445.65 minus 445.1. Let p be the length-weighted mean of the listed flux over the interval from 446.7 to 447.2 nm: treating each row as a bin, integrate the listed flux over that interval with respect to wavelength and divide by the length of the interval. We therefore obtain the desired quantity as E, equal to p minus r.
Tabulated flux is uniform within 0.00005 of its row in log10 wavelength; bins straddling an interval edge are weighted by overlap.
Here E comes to 5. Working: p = 53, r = 47.8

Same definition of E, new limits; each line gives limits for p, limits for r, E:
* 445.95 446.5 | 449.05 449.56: -5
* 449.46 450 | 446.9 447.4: 2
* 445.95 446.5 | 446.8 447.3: -5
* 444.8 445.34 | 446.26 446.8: 0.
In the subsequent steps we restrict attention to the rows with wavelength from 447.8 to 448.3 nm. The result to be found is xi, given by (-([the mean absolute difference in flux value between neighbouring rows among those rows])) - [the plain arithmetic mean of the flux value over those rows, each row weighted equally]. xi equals -55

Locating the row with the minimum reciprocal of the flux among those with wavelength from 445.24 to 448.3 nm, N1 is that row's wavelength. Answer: 447.755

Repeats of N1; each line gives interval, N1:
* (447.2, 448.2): 447.755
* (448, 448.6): 448.374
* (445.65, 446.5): 446.109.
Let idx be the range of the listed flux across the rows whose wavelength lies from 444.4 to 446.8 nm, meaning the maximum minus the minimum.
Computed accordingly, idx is 20.3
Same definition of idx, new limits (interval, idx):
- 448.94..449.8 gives 23.9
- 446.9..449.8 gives 24.7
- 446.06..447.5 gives 20.0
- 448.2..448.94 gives 20.9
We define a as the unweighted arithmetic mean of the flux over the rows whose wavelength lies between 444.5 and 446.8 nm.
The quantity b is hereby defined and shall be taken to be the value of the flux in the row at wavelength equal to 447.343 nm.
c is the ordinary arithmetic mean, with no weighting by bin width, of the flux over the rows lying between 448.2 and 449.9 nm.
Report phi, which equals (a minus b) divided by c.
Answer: -0.17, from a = 47.4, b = 56.62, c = 52.8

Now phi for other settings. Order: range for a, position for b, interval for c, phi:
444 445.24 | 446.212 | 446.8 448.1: 0.02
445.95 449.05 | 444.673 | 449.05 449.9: -0.08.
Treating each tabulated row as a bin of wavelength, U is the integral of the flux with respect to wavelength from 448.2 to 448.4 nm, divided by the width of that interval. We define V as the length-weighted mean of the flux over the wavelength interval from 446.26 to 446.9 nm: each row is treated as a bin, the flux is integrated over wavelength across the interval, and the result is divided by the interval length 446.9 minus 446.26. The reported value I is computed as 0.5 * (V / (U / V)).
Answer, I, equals 20.2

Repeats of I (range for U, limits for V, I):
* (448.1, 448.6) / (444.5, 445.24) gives 23.3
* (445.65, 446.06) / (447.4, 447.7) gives 30.9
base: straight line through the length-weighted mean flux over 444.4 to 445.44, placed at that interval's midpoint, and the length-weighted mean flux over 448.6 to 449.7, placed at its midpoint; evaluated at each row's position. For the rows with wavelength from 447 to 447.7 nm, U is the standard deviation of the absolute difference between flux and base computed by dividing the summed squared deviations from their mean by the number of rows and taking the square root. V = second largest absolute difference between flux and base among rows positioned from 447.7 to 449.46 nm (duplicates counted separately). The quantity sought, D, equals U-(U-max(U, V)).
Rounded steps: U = 2.0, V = 12.1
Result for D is 12.1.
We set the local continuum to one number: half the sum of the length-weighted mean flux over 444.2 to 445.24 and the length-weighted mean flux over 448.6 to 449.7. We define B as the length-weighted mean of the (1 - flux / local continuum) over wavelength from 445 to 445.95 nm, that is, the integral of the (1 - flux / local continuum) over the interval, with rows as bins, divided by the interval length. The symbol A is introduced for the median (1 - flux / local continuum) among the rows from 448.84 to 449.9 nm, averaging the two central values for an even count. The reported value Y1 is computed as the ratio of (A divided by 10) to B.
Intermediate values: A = -0.04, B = 0.12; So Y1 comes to -0.03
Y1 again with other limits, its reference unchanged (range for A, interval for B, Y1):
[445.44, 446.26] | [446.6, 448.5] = -0.46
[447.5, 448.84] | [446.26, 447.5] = -0.06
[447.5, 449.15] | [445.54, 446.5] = -0.01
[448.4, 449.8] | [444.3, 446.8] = -0.03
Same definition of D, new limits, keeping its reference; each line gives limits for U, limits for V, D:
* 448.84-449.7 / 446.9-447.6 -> 6.6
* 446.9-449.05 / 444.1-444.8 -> 7.3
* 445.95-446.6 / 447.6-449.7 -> 12.1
